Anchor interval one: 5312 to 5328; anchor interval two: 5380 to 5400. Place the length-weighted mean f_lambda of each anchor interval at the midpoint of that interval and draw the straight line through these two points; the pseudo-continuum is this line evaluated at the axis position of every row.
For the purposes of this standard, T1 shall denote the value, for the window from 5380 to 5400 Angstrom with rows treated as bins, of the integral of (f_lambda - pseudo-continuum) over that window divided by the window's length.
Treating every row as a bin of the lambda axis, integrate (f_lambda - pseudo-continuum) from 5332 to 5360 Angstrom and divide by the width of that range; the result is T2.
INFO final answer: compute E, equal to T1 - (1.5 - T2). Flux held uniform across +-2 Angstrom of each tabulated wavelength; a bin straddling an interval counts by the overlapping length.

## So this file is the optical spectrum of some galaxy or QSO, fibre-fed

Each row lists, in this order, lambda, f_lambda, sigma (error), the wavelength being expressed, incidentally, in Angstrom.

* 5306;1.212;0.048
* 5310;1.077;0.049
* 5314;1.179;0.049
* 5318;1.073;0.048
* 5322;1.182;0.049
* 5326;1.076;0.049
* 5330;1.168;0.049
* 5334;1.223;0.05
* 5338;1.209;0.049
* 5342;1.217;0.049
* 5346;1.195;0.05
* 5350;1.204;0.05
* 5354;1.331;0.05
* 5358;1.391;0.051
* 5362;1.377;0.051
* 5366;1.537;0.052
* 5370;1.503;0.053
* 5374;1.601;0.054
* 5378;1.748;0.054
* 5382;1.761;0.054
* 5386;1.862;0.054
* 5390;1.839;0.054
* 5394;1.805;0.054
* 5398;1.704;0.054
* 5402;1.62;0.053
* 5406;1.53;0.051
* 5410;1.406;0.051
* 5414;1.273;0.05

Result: -1.62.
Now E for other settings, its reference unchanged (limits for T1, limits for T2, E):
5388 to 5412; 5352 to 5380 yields -1.81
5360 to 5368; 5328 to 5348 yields -1.69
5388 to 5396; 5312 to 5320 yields -1.45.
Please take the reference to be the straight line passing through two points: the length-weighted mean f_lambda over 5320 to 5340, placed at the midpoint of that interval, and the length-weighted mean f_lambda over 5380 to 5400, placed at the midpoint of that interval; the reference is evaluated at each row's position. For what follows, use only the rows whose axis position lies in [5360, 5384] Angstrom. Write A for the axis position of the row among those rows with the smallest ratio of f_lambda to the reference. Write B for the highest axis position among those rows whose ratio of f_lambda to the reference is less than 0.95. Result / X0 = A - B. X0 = -8 Angstrom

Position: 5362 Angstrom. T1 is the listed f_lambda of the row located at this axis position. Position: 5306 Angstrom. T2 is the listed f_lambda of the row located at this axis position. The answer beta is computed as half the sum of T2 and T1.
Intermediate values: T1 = 1.377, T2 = 1.212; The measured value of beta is 1.29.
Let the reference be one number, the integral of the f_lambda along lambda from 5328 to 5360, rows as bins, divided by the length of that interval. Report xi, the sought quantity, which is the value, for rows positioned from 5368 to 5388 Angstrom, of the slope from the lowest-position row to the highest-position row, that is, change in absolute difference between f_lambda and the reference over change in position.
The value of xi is 0.022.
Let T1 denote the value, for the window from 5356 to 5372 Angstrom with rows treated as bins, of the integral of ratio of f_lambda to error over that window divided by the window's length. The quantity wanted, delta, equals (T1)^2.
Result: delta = 787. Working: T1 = 28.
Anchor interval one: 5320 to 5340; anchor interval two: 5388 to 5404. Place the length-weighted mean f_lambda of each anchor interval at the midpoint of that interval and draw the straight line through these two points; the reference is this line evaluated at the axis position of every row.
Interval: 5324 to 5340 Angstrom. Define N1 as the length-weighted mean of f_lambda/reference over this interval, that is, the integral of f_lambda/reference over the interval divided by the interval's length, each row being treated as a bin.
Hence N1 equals 0.98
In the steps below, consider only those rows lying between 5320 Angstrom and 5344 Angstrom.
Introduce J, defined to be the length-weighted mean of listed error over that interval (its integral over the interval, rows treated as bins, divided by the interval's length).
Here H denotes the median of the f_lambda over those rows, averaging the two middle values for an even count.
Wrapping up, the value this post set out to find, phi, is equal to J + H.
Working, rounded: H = 1.20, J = 0.0492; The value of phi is 1.2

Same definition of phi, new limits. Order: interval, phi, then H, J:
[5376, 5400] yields 1.8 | 1.78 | 0.0540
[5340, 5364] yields 1.3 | 1.27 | 0.0502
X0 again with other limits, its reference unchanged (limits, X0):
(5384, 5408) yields 0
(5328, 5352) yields 0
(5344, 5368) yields -12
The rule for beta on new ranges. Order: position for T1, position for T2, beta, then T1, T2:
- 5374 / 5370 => 1.55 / 1.601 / 1.503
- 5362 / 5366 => 1.46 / 1.377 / 1.537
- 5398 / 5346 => 1.45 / 1.704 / 1.195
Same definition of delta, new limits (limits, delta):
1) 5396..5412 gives 895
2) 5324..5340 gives 563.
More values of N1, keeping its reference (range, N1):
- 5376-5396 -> 1.09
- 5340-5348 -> 0.93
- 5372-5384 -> 1.07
